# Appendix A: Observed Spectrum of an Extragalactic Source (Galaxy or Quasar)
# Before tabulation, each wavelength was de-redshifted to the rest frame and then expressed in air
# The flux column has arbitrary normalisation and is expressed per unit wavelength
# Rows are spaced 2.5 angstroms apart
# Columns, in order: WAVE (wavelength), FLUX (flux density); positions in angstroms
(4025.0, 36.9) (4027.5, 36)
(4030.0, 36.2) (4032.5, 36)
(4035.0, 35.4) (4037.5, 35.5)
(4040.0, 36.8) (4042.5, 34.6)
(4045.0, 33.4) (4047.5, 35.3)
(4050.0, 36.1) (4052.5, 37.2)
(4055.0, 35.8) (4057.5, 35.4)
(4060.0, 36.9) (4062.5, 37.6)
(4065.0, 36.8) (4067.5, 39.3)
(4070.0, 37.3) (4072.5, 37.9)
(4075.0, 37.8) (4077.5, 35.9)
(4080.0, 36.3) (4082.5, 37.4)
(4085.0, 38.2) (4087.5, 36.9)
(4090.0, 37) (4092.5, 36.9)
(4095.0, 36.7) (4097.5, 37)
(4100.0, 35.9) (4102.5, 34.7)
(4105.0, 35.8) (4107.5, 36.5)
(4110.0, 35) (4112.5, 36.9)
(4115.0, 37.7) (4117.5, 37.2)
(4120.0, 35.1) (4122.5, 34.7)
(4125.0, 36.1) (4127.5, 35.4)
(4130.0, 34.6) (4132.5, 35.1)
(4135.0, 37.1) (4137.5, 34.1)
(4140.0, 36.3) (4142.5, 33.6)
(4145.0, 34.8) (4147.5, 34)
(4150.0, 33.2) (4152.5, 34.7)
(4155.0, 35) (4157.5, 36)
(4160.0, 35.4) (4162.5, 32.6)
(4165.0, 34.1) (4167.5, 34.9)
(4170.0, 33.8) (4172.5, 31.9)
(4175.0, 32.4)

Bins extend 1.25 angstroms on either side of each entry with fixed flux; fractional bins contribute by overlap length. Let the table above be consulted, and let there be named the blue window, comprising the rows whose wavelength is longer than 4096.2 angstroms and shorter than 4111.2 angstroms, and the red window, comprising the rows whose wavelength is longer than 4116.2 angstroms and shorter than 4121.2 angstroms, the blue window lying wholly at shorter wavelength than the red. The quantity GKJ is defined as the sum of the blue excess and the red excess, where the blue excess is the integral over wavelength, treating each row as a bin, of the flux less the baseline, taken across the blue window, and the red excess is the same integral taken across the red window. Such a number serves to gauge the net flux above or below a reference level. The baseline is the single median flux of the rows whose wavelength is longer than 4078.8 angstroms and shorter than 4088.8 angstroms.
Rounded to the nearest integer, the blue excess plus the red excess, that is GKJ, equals -25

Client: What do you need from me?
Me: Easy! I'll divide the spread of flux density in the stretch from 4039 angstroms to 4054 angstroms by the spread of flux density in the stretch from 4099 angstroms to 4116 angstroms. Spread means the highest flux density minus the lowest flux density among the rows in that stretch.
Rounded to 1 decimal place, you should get 1.3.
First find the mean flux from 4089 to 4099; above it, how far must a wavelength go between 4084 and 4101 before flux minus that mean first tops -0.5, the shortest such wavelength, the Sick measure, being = 4085.0 angstroms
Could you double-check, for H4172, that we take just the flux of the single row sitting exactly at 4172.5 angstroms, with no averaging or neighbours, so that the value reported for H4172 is 31.9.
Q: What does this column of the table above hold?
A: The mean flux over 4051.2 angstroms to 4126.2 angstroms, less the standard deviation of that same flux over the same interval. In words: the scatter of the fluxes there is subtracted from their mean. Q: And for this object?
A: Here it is 35.6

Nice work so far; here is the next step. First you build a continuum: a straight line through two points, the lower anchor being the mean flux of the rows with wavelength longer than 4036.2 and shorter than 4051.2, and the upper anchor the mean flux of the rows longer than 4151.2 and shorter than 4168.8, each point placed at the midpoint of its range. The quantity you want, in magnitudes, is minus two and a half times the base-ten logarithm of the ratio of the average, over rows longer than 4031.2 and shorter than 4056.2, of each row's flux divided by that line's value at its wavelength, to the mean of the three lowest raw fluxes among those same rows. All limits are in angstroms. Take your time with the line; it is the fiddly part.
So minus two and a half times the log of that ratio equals 3.83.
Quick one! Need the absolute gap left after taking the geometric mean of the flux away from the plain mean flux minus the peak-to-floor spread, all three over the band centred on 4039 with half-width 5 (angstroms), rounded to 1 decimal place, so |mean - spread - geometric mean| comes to 2.2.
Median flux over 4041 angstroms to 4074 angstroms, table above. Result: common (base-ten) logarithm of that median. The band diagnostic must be 1.57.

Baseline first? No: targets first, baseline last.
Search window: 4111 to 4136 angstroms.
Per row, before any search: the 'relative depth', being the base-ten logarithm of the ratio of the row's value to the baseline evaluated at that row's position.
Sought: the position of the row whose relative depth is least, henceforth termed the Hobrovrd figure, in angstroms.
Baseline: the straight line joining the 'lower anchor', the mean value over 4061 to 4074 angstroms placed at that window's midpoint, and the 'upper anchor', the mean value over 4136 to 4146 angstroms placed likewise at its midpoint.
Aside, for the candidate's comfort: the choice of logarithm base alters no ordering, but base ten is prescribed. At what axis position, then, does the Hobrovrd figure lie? 4122.5 angstroms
